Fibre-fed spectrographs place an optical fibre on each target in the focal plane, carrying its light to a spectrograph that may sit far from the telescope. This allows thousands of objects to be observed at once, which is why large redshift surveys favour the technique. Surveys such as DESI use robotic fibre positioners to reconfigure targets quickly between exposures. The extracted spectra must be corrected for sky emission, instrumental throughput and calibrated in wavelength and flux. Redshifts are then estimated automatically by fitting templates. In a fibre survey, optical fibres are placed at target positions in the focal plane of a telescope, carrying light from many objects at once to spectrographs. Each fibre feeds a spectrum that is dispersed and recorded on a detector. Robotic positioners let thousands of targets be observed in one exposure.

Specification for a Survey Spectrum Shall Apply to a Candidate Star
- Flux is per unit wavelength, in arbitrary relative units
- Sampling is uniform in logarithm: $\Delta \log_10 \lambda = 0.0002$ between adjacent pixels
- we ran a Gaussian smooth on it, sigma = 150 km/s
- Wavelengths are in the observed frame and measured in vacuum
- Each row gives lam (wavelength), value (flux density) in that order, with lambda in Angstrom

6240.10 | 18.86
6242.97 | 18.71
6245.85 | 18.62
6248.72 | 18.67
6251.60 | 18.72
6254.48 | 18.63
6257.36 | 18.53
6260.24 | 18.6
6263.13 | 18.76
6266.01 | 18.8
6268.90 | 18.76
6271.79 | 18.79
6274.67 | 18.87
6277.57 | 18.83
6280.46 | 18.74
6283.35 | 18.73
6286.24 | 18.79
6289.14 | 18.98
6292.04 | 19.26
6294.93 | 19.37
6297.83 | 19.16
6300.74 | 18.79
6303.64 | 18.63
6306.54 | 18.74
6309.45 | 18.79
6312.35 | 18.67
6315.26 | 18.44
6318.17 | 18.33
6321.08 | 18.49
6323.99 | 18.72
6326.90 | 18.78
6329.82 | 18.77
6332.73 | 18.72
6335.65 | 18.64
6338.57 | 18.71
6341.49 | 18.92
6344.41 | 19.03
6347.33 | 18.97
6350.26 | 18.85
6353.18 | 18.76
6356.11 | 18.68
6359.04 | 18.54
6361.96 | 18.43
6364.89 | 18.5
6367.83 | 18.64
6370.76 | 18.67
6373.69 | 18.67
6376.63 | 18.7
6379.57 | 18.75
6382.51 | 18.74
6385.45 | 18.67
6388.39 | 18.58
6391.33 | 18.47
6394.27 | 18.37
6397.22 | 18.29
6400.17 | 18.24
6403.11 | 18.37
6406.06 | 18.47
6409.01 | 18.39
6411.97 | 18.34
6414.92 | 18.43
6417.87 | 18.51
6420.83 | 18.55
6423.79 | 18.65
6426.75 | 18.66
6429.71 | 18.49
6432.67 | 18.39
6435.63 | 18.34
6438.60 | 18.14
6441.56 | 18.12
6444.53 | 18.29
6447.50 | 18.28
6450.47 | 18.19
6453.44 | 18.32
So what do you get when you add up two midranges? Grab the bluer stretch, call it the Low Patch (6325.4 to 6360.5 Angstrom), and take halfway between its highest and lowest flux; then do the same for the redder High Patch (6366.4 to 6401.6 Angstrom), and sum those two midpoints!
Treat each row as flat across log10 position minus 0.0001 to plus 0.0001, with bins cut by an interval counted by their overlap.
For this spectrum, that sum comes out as 37.3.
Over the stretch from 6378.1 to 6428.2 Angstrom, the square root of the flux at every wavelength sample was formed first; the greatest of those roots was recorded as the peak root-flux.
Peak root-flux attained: 4.33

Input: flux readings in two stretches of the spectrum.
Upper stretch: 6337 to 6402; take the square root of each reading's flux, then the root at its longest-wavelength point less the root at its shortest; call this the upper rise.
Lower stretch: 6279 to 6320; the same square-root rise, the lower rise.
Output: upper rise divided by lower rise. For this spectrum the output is 1.1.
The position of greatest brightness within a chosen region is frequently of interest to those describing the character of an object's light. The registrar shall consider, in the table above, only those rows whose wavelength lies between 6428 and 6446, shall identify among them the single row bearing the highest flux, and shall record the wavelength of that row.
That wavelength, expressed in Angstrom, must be 6429.71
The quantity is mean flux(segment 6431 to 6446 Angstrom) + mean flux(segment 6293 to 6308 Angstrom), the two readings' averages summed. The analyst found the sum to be 37.2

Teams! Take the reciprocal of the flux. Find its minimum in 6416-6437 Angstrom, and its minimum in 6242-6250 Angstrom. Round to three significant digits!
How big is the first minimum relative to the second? 1.00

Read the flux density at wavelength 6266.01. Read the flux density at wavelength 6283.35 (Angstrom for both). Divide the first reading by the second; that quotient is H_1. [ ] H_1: 1.00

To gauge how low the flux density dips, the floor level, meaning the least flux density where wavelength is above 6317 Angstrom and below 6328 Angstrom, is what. 18.33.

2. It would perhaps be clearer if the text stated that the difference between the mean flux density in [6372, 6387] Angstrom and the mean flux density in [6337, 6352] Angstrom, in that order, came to -0.190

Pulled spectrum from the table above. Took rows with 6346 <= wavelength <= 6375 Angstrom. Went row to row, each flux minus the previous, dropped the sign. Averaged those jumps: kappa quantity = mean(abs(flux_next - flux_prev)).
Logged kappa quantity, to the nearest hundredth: 0.09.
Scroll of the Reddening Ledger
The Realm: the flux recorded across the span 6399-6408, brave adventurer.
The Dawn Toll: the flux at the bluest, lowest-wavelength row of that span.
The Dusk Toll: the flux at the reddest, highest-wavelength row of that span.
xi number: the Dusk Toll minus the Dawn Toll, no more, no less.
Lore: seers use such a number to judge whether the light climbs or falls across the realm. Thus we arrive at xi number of 0.23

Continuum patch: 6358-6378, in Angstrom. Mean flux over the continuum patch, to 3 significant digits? 18.6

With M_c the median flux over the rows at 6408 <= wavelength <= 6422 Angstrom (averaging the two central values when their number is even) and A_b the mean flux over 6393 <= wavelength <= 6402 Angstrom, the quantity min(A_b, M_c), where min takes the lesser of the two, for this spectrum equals 18.3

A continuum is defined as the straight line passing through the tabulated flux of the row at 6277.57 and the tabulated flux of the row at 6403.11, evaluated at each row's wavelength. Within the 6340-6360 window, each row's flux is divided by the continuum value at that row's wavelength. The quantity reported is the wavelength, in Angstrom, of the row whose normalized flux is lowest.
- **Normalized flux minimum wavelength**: 6359.04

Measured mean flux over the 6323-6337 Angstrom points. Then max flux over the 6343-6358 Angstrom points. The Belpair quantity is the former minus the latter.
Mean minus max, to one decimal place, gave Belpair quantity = -0.3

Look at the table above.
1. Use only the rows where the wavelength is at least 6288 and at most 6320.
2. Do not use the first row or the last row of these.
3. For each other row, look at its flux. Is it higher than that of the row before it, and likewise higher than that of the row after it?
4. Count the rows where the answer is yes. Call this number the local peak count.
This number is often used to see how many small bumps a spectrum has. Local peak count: 2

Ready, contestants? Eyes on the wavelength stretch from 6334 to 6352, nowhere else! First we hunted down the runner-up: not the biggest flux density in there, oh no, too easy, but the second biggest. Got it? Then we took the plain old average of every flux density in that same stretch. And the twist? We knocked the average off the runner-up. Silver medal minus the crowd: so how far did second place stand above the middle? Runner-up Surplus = 0.12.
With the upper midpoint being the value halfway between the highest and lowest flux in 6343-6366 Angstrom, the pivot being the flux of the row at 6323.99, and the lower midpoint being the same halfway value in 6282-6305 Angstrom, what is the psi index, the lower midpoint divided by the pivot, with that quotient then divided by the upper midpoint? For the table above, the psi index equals 0.0542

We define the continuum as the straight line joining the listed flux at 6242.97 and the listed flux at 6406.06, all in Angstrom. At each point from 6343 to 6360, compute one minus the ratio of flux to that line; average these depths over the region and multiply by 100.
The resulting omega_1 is -1.4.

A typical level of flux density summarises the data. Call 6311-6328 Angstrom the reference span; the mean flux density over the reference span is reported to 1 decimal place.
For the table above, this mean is 18.6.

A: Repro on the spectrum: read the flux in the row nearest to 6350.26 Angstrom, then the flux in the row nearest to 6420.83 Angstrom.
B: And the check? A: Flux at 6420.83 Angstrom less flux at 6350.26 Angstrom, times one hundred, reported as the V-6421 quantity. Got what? -30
